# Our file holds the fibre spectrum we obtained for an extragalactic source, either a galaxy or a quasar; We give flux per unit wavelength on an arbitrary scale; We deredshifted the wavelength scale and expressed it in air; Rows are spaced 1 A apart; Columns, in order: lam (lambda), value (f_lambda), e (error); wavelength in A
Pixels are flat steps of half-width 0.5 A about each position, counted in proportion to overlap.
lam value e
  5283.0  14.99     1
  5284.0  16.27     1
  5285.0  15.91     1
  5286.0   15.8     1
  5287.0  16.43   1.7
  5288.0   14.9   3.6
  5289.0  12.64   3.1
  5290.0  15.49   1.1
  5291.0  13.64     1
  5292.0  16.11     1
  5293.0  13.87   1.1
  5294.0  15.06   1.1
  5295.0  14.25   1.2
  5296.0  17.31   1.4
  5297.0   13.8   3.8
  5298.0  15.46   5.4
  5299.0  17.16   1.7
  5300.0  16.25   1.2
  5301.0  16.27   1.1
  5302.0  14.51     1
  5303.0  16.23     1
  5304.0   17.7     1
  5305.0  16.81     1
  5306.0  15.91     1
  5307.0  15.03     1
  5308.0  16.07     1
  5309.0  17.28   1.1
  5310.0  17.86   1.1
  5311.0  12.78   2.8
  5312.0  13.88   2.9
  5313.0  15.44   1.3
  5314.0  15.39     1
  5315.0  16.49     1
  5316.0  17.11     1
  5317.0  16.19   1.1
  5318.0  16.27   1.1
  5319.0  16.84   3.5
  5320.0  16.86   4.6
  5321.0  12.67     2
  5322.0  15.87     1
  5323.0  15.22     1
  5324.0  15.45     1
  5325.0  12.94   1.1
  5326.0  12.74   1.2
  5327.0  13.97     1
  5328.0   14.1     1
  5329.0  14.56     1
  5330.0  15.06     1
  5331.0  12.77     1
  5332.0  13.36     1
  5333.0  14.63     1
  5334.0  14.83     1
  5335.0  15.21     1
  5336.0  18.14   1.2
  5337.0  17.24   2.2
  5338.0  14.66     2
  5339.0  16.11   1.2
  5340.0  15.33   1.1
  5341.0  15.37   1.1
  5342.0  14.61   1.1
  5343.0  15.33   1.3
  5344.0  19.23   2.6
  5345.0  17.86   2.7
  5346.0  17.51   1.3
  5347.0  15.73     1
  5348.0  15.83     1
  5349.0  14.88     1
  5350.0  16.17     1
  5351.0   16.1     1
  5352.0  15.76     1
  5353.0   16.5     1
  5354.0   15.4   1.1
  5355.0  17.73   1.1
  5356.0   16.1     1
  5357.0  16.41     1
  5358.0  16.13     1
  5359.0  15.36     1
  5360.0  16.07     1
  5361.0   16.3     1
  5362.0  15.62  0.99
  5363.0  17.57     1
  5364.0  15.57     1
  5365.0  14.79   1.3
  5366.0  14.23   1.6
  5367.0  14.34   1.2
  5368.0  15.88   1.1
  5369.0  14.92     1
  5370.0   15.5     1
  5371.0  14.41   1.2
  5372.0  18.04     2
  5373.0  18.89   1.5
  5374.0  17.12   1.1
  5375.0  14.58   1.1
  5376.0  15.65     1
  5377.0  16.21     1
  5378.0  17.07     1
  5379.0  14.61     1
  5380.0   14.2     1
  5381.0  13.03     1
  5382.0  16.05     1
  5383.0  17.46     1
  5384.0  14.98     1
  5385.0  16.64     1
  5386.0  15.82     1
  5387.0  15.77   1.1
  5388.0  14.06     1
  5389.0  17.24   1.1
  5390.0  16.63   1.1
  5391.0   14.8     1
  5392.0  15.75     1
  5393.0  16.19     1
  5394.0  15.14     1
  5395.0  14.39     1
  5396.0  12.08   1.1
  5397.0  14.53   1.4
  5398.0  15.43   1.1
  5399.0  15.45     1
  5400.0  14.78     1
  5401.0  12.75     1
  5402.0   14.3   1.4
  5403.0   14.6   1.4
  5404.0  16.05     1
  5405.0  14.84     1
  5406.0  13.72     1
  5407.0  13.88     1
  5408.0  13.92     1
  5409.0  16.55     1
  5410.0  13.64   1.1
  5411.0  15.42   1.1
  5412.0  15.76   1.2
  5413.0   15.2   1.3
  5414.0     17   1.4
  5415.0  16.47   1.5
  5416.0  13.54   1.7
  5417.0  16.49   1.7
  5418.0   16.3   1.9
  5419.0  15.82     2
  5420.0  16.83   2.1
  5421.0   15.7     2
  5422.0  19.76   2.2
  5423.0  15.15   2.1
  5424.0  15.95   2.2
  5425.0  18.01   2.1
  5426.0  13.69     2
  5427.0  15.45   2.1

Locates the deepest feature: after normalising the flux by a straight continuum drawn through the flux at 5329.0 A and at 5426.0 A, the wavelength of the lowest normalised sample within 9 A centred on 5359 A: 5359.0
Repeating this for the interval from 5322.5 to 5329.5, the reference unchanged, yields 5326.0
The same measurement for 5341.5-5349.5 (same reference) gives 5342.0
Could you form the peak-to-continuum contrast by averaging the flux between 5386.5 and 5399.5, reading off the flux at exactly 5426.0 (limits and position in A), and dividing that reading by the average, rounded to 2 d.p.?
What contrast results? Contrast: 0.90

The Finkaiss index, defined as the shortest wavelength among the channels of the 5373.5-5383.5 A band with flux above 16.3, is 5374.0 A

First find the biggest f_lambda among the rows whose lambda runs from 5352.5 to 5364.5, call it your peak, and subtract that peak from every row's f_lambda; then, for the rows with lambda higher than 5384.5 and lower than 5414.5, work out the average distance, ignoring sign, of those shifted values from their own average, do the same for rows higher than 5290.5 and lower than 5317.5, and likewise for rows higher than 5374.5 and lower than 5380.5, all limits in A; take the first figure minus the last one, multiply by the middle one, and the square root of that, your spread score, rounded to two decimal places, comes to 0.27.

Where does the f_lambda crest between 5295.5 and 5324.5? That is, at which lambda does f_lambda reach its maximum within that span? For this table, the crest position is 5310.0 A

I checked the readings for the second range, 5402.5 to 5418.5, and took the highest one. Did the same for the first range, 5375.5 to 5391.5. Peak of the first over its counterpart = 1.03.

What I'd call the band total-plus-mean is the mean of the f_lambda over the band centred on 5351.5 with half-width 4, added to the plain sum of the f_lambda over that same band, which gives 144.4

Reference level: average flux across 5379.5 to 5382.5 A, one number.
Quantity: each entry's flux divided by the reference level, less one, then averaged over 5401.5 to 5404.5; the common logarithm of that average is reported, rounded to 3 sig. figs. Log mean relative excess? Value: -1.41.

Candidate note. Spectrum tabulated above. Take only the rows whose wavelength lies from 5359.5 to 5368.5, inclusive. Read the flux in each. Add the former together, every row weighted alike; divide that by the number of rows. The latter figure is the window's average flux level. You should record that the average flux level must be 15.6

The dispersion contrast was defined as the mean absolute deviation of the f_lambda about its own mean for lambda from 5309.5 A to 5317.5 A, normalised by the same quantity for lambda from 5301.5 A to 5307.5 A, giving 1.4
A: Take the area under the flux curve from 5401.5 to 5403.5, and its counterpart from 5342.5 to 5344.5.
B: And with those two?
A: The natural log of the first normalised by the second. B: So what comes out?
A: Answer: -0.18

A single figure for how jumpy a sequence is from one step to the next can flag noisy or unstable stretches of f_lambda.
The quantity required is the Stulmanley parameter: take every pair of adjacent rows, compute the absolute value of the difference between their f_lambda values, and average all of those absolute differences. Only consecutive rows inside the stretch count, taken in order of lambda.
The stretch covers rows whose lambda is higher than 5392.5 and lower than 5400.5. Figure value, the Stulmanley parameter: 1.2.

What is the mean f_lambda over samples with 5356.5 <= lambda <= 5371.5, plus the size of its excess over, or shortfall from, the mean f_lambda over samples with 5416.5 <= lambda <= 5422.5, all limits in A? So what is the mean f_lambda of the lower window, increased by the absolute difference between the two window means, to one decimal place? 16.8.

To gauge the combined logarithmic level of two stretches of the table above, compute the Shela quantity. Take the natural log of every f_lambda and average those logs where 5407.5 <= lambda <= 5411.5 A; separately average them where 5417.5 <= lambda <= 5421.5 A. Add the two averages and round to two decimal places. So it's 5.48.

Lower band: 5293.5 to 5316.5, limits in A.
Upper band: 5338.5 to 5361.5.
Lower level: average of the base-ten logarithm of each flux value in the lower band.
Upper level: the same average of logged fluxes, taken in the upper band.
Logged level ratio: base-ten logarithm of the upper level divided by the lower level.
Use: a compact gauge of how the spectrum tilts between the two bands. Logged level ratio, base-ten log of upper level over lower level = 0.0036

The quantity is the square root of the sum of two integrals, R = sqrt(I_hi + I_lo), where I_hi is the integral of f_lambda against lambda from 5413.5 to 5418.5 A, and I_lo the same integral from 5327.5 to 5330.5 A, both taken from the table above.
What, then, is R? 11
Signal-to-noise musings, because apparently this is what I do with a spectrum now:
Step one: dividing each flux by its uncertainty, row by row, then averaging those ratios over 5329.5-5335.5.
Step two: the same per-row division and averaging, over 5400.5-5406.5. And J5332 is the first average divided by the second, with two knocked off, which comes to -0.90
